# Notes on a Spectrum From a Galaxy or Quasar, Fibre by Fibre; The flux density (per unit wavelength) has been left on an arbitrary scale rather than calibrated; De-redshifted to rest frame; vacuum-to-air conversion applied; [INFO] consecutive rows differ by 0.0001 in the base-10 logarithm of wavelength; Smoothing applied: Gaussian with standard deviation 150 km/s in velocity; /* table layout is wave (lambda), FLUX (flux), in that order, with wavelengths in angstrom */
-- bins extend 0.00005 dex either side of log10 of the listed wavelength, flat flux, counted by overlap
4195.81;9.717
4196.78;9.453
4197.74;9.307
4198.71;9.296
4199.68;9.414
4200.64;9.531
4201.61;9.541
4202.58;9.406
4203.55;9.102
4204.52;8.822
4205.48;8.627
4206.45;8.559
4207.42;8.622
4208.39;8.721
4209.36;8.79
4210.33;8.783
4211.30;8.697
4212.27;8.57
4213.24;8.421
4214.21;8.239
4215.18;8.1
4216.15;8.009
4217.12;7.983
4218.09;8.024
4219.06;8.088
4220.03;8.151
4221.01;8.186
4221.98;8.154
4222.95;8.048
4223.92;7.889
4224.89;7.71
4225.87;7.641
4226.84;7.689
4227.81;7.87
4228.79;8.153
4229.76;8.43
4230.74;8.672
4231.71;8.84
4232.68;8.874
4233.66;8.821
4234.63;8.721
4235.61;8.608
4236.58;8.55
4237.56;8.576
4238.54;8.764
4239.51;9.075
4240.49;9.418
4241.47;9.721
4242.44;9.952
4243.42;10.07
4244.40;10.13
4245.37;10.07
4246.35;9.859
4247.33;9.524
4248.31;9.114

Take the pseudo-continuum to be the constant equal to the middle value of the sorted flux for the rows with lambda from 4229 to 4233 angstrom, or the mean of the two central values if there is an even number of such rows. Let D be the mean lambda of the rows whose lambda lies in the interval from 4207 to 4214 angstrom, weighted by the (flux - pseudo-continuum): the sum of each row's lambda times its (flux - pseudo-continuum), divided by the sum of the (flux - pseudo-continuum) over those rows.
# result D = 4211.7 angstrom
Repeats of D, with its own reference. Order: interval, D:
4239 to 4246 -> 4243.1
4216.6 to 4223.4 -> 4219.9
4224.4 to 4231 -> 4226.9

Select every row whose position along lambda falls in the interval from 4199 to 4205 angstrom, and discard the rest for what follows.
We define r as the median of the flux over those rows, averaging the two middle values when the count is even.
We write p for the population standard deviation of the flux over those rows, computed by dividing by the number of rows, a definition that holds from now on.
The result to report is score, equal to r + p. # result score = 9.7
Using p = 0.26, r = 9.4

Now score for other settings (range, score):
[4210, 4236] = 8.5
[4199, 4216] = 9.1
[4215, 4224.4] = 8.2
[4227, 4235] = 9.0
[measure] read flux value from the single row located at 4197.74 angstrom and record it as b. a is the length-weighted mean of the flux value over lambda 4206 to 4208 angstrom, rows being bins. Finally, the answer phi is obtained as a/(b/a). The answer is 7.9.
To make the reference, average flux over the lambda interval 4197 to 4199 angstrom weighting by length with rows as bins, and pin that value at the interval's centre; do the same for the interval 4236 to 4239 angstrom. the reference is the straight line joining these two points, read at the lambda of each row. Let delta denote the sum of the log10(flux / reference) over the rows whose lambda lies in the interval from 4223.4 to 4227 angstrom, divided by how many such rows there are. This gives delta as -0.06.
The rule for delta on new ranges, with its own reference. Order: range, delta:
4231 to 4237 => 0.00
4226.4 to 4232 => -0.03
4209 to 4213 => -0.02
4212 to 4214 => -0.03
